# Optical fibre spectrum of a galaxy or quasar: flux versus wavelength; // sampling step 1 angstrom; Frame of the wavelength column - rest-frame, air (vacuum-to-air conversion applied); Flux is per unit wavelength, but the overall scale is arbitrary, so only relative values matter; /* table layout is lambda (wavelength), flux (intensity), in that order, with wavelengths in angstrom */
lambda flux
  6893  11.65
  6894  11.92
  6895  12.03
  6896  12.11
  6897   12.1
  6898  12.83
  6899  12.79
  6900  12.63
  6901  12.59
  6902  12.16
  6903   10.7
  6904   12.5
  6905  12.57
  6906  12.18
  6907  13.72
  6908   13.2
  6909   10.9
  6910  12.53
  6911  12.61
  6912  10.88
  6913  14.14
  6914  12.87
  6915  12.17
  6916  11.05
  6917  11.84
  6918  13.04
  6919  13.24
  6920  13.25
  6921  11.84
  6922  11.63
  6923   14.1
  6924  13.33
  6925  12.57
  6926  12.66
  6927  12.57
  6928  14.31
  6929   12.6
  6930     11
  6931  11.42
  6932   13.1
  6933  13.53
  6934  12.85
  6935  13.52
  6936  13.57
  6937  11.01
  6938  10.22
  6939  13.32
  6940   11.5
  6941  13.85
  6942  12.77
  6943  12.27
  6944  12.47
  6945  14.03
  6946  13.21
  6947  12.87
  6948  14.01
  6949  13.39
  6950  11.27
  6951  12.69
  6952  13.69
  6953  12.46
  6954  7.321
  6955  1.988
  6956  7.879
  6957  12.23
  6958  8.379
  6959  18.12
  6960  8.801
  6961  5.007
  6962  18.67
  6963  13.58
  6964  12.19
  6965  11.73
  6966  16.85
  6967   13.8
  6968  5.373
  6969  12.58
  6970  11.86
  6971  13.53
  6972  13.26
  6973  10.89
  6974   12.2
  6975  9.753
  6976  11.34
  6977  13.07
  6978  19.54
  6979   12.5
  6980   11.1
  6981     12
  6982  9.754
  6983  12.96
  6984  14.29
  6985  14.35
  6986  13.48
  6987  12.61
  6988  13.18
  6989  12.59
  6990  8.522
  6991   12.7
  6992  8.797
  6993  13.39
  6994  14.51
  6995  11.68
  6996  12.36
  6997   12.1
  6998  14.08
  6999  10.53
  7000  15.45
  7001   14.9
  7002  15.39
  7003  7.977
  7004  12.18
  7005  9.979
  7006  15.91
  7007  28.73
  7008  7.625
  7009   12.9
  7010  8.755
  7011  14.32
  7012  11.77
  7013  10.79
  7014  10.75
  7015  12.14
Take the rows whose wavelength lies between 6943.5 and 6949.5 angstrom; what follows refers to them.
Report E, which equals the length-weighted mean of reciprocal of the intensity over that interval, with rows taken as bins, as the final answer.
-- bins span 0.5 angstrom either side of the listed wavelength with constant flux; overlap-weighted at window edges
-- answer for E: 0.075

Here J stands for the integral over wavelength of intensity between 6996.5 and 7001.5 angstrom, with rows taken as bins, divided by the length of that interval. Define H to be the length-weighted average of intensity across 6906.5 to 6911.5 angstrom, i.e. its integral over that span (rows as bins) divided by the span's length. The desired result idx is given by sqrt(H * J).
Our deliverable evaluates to 13.0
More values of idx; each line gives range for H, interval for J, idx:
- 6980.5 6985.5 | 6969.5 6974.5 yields 12.5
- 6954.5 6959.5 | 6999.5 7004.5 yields 11.3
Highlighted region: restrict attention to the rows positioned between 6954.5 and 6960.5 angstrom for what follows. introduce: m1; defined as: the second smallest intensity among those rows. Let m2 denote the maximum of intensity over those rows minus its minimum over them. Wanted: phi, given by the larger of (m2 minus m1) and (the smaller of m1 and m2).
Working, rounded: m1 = 7.879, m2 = 16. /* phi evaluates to 8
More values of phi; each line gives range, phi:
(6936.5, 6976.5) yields 12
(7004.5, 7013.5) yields 12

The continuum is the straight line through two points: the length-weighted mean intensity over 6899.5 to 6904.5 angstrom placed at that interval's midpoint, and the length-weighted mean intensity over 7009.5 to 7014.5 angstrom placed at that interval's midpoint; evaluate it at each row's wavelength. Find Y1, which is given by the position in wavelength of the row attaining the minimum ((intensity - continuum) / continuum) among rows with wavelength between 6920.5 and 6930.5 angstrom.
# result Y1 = 6930 angstrom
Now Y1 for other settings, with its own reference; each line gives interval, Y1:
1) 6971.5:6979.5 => 6975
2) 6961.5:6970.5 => 6968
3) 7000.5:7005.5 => 7003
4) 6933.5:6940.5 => 6938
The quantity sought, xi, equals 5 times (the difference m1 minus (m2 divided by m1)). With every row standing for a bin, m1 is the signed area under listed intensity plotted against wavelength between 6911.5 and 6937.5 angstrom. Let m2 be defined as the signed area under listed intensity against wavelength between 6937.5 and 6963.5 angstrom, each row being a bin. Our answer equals 1636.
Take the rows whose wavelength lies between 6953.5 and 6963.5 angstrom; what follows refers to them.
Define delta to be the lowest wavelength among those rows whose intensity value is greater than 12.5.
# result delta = 6959 angstrom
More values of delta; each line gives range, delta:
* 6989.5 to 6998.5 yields 6991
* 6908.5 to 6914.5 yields 6910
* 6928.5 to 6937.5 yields 6929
